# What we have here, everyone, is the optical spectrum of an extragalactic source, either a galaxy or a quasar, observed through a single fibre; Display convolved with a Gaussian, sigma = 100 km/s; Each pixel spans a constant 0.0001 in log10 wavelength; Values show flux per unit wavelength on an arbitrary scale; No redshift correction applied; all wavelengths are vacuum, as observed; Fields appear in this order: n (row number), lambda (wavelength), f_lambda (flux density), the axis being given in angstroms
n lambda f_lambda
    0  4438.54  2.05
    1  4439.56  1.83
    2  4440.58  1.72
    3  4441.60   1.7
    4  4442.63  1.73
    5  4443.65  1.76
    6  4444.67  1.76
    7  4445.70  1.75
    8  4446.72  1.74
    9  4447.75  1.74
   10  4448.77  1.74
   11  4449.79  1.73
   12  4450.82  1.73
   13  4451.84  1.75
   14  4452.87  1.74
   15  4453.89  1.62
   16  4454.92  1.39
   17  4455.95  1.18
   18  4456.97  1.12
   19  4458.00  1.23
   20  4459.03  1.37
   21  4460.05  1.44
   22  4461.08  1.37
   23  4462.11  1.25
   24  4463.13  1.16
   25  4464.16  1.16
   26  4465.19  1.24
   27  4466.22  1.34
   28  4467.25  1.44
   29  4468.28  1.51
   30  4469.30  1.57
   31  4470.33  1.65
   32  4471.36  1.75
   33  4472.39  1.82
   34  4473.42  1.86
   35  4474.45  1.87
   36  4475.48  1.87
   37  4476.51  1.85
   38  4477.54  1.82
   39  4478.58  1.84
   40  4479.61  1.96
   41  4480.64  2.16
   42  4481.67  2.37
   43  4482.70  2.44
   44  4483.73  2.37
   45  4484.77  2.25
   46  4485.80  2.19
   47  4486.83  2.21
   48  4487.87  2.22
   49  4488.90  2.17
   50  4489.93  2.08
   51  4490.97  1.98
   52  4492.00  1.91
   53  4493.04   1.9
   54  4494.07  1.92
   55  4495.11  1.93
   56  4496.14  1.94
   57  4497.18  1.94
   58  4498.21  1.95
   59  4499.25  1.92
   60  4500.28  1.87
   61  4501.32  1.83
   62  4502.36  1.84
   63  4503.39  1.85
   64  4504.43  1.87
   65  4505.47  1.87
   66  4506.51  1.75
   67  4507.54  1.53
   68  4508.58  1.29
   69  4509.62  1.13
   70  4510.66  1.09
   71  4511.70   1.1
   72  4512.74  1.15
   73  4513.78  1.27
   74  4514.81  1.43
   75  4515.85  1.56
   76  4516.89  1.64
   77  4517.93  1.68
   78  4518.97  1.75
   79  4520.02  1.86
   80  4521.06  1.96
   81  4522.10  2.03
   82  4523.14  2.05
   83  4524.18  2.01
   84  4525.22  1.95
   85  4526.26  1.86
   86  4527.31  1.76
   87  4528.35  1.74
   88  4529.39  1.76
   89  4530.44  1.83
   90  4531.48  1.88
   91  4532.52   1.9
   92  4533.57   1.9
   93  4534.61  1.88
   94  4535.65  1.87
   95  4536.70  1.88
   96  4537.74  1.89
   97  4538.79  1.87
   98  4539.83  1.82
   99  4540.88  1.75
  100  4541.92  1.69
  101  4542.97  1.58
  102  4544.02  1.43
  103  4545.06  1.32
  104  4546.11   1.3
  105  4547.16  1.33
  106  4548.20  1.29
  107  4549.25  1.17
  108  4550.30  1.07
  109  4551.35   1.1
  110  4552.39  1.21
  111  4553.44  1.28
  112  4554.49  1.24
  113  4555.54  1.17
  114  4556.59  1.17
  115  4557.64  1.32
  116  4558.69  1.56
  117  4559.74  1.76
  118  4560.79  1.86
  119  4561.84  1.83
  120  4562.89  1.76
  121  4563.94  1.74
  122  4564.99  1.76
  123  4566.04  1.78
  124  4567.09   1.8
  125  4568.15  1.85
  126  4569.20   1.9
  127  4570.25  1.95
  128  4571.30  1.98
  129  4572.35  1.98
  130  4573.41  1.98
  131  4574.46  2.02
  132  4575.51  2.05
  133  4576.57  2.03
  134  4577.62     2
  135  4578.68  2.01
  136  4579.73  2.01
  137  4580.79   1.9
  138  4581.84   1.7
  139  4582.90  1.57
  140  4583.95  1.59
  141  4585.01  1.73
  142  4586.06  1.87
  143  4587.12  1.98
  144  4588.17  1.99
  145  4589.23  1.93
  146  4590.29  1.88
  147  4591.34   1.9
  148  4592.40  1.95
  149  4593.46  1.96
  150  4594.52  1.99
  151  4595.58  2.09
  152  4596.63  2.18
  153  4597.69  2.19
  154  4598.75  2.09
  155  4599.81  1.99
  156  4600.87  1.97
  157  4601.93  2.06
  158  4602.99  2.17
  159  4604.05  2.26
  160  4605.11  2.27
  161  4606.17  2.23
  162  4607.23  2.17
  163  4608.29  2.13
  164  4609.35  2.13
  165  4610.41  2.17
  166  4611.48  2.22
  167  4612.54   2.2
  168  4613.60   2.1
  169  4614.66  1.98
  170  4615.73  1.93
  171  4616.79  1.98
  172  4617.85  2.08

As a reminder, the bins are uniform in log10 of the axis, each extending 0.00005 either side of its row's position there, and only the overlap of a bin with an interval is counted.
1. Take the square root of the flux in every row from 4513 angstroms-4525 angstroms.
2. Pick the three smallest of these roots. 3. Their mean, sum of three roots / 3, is 1.19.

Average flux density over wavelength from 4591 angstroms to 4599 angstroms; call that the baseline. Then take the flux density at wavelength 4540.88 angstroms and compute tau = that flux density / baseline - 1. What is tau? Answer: -0.14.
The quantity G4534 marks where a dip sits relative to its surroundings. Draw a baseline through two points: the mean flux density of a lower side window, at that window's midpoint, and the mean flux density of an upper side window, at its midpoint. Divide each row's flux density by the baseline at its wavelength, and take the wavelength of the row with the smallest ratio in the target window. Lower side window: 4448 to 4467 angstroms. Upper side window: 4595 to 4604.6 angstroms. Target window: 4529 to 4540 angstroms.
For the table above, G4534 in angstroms 4529.39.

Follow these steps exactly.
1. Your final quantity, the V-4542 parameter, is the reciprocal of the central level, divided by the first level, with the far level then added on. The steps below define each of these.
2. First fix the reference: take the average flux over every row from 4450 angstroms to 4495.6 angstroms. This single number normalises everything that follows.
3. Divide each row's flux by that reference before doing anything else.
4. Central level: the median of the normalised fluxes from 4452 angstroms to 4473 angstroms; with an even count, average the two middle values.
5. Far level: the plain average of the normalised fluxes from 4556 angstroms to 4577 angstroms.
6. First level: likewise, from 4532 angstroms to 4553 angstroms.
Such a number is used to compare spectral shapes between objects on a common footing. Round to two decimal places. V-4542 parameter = 2.45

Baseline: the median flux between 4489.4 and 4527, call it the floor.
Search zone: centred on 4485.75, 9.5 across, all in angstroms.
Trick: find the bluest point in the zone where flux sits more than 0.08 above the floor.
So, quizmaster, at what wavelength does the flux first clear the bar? 4481.67 angstroms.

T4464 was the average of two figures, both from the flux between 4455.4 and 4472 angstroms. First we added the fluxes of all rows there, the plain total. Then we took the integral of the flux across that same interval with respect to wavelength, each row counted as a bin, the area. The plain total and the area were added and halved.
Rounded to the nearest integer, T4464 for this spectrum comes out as 22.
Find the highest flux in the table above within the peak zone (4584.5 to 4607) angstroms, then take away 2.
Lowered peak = 0.27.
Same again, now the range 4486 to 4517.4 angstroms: 0.22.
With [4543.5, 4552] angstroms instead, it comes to -0.57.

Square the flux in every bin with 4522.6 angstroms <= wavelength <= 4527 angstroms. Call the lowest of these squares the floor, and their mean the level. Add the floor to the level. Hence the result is 7.3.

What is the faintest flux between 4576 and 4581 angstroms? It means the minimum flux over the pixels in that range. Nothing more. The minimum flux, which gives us 1.9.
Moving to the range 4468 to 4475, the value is 1.51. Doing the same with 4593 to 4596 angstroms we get 1.96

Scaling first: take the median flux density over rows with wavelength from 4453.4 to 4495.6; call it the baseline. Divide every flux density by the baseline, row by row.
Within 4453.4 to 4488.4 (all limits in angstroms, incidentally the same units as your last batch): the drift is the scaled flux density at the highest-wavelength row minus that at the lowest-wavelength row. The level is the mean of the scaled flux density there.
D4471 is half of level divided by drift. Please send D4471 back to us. 1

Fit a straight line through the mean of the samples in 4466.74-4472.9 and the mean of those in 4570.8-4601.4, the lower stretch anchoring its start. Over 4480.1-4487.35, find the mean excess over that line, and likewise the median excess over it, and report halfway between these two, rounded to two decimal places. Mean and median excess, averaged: 0.60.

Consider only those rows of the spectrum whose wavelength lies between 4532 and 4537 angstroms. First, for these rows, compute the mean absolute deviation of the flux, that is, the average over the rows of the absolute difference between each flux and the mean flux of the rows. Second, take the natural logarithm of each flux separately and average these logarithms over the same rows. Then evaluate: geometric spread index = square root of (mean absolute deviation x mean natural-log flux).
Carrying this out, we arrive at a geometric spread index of 0.084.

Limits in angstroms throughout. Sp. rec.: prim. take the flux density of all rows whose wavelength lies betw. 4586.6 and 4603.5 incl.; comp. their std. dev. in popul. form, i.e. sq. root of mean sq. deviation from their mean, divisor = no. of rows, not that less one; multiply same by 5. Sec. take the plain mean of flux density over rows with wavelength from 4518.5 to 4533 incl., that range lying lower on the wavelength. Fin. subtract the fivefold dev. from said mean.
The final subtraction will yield 1.4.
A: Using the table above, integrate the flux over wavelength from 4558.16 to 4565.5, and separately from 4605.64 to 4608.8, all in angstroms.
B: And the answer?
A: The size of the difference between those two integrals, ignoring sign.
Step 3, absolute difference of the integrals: 6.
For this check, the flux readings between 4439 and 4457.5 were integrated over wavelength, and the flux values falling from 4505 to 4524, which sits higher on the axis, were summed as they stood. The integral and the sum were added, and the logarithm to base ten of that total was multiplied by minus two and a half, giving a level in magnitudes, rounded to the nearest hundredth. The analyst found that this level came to -4.42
